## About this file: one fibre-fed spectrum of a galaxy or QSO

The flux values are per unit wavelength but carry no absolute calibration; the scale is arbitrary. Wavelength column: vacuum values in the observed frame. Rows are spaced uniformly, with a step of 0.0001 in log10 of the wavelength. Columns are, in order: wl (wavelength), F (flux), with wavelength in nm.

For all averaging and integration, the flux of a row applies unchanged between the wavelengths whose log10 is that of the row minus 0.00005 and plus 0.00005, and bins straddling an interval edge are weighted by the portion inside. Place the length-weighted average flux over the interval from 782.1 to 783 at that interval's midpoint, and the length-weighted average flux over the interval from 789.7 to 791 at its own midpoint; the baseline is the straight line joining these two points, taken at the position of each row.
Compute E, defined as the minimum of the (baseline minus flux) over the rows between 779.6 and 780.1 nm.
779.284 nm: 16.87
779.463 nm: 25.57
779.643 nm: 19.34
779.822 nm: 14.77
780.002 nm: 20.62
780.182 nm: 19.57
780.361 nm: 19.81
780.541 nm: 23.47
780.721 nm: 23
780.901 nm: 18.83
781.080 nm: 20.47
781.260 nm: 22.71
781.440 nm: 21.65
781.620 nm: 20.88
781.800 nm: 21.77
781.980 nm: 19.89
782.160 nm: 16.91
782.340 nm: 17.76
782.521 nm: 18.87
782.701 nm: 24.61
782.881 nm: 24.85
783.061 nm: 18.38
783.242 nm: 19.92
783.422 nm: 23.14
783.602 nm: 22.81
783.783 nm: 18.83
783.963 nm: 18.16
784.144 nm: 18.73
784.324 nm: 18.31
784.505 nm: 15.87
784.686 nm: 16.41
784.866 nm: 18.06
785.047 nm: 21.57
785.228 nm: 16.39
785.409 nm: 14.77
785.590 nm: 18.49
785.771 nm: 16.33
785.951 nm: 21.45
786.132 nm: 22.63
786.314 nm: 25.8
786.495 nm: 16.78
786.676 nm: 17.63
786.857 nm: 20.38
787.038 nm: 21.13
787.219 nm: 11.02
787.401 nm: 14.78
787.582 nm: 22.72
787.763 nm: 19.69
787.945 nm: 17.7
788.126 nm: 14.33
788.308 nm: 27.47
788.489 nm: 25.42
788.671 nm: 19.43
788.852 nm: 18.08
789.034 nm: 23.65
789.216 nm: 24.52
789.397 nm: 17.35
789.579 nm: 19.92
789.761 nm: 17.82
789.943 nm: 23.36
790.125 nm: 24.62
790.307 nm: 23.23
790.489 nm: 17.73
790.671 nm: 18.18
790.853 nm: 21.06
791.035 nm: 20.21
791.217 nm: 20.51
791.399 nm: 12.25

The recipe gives 0.0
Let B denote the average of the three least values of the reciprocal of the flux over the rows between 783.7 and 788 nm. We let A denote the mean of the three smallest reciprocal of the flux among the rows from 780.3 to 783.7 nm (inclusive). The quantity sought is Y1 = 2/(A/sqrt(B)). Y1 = 10.0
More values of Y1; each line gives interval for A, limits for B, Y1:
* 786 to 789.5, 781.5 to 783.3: 10.8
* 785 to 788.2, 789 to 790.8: 9.6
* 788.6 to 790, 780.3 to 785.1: 9.7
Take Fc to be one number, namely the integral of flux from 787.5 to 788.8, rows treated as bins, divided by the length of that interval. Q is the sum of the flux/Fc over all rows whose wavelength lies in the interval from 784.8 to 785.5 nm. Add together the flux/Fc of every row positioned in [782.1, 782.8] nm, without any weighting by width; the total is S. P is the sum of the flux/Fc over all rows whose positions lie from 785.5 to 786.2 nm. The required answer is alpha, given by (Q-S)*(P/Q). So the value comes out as -0.4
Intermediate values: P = 3.78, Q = 3.4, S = 3.7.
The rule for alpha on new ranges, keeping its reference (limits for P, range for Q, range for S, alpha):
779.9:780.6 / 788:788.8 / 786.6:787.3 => 0.8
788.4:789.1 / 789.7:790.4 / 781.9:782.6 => 0.7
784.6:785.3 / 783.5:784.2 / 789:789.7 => -0.3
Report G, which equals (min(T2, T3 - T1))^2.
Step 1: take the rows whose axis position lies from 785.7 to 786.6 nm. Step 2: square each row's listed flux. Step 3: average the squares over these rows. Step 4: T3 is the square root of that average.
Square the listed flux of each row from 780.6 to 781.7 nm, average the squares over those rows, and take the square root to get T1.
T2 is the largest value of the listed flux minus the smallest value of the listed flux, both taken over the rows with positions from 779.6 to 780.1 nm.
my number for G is 0.2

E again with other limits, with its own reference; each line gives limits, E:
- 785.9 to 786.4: -5.0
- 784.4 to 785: 2.7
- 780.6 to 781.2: -2.4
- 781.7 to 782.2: -1.1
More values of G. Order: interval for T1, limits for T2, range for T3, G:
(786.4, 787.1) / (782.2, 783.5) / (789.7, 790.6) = 6.2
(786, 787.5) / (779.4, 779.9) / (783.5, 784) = 0.6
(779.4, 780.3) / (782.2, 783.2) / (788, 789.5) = 2.1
